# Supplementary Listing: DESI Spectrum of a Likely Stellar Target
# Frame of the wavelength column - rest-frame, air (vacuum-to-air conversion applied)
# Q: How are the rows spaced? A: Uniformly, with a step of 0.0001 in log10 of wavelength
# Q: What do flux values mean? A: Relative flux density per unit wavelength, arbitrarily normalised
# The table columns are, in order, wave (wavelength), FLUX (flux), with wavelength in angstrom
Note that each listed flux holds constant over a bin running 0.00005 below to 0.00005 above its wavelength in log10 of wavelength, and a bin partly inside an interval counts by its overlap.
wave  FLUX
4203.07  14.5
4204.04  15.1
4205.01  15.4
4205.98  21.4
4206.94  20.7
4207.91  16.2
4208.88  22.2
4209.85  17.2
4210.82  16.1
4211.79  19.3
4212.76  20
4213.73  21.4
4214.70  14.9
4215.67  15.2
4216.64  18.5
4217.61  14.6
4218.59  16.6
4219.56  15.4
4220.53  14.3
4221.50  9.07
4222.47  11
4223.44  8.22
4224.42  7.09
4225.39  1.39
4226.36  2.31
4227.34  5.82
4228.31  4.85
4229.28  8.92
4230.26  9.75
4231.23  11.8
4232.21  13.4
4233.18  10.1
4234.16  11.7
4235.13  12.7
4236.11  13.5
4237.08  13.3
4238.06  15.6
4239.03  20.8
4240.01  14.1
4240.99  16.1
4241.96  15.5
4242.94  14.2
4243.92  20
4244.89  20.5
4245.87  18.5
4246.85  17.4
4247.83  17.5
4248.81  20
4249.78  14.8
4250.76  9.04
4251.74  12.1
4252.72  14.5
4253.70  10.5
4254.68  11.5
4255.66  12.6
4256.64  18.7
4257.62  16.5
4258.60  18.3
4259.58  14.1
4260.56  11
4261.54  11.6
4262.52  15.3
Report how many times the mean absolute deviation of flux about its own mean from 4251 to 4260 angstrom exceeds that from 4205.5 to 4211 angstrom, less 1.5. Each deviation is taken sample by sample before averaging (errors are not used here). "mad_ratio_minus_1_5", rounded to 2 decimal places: -0.53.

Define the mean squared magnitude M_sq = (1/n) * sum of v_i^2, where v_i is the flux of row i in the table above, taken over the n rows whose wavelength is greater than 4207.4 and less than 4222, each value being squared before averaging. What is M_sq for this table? 290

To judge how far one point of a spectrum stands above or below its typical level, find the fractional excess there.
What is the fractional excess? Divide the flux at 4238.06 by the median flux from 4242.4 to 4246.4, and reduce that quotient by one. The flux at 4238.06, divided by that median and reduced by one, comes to -0.19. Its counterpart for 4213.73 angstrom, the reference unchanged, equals 0.11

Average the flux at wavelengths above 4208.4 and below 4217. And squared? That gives 335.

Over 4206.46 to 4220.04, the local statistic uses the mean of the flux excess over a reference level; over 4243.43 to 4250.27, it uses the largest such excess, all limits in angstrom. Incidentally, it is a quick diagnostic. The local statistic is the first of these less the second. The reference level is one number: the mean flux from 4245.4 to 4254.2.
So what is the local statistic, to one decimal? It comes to -2.8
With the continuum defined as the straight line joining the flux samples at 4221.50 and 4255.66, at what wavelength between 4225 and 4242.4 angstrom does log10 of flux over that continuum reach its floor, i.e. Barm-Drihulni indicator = 4225.39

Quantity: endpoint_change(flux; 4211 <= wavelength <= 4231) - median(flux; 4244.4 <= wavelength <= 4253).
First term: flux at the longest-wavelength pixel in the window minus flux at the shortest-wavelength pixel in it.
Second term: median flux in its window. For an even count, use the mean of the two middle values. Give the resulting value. -27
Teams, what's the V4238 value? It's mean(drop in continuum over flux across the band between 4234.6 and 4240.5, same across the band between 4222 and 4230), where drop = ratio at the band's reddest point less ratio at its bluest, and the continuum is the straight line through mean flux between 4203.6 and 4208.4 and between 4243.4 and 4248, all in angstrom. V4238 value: 0.1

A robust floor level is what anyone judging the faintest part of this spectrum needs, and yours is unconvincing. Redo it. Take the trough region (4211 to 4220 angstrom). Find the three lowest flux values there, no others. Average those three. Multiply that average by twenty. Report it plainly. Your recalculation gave 298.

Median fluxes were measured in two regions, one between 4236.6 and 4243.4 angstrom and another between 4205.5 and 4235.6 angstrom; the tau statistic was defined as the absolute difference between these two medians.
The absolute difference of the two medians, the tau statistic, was 1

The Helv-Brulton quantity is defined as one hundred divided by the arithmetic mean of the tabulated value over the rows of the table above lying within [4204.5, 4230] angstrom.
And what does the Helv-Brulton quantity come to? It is 7.3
